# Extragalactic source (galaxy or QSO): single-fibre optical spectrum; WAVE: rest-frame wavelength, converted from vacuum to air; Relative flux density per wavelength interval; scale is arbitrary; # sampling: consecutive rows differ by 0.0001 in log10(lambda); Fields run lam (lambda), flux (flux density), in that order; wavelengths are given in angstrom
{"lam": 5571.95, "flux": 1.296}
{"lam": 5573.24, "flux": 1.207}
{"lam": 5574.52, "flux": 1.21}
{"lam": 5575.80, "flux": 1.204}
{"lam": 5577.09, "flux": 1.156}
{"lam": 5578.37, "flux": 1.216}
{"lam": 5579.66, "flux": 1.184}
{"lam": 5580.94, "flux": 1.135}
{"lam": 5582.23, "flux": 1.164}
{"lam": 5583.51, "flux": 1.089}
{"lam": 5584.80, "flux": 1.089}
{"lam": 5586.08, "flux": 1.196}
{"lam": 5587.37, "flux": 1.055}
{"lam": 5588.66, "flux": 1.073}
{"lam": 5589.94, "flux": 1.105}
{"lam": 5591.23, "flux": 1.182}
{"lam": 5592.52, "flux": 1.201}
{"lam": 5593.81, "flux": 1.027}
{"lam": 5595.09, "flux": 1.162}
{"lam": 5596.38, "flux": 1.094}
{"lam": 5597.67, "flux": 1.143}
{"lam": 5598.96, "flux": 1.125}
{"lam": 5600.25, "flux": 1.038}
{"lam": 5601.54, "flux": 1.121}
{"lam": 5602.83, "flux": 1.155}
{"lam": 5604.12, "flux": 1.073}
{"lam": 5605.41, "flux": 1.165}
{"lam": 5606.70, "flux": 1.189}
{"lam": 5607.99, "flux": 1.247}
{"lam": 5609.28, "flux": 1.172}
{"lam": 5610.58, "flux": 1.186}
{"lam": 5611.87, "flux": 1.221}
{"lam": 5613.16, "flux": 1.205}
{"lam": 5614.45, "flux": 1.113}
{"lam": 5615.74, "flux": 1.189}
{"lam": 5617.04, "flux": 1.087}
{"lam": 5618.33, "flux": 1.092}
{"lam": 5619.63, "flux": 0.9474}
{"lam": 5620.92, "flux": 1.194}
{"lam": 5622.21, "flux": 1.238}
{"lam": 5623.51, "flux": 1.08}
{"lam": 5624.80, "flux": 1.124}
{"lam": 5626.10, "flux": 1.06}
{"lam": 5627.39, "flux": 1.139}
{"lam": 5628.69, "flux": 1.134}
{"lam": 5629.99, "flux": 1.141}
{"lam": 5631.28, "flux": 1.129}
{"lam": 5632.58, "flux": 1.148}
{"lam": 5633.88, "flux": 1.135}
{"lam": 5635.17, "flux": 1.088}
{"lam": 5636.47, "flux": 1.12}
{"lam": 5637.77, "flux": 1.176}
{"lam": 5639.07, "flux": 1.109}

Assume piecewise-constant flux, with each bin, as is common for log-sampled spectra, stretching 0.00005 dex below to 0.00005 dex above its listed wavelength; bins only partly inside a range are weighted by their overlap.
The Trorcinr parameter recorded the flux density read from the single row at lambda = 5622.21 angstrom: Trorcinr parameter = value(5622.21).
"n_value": 1.238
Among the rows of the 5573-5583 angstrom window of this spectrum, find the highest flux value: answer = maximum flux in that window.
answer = 1.216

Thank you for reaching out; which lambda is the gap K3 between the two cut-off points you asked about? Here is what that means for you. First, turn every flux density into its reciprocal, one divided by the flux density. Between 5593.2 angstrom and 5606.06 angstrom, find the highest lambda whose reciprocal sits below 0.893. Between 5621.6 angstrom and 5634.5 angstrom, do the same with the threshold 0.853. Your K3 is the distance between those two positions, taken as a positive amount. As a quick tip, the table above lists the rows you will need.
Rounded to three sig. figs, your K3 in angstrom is 16.8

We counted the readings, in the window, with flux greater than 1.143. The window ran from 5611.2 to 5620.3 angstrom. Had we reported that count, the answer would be 3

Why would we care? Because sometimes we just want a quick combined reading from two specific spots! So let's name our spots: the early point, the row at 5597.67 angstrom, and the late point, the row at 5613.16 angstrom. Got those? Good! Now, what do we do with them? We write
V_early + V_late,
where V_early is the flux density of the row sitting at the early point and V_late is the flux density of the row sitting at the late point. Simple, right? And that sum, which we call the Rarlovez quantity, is 2.35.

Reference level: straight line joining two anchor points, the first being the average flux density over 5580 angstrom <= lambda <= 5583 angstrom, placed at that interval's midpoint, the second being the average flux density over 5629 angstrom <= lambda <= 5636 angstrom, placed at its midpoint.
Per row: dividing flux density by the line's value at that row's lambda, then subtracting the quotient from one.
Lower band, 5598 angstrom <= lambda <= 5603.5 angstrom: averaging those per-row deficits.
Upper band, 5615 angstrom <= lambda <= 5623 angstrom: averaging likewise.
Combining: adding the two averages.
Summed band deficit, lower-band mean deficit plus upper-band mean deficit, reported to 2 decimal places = 0.04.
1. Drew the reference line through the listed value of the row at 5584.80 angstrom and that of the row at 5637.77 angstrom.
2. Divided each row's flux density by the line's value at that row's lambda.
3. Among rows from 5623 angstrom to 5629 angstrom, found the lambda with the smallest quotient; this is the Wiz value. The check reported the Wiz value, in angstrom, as 5626.10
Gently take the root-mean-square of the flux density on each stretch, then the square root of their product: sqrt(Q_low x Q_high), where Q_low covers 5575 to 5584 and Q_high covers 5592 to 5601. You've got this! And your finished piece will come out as 1.14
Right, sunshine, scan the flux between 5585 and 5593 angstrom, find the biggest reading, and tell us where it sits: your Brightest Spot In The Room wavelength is 5592.52 angstrom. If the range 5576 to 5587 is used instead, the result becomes 5578.37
